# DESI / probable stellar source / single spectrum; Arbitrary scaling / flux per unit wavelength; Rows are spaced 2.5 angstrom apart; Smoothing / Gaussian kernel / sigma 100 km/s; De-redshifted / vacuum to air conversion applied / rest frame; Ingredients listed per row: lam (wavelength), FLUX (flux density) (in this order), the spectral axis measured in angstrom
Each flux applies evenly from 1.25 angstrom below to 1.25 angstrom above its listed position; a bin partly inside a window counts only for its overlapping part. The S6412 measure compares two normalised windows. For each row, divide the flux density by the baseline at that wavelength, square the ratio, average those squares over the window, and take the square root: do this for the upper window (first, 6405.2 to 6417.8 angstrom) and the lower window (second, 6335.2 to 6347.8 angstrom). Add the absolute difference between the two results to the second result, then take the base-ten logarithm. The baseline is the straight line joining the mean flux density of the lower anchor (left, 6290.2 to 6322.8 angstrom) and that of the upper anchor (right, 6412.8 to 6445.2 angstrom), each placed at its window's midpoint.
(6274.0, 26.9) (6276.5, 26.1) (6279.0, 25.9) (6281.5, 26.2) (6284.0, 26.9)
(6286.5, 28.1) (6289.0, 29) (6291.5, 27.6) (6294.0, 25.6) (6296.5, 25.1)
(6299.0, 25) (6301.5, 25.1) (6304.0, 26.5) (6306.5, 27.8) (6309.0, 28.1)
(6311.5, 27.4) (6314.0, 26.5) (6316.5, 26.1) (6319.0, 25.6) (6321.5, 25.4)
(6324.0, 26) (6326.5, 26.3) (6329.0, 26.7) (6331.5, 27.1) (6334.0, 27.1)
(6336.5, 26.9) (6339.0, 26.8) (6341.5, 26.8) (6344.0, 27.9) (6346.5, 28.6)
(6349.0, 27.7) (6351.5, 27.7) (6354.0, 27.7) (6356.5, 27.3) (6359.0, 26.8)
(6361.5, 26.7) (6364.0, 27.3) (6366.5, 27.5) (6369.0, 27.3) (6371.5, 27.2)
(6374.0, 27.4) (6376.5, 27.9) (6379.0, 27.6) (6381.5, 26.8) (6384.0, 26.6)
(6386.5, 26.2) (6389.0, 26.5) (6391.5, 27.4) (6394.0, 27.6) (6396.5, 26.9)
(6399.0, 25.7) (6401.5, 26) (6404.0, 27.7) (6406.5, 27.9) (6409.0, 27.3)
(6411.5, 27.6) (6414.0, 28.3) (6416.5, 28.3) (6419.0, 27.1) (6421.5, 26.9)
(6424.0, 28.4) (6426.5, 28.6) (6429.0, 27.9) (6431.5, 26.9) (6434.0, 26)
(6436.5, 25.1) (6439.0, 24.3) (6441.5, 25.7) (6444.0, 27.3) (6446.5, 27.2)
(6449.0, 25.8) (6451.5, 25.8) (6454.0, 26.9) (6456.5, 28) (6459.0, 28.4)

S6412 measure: 0.0158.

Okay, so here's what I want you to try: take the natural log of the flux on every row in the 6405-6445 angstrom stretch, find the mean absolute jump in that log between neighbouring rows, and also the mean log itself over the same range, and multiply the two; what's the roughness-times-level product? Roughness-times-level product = 0.10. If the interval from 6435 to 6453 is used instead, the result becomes 0.11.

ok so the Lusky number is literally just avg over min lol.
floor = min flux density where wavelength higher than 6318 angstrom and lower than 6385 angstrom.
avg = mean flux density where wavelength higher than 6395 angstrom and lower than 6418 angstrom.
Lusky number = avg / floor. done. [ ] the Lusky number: 1.07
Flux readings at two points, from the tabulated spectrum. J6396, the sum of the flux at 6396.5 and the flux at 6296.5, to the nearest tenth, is 52.0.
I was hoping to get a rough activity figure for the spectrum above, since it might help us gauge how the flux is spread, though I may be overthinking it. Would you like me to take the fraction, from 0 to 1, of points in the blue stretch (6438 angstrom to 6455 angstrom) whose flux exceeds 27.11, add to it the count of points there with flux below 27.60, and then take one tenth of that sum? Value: 0.7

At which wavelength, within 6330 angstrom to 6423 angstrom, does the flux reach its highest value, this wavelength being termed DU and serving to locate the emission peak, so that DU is 6346.5 angstrom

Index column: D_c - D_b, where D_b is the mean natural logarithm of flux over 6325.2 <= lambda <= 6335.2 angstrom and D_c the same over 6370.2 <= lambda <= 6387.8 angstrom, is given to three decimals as 0.011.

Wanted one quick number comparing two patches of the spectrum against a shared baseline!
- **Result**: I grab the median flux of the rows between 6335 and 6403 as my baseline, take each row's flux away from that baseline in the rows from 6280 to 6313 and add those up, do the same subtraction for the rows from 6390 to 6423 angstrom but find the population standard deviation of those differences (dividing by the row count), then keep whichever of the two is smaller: 0.75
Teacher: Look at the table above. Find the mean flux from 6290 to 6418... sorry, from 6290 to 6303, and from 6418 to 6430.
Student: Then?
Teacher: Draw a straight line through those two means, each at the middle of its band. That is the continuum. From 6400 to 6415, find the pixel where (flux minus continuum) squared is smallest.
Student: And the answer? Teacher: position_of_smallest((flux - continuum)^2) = 6411.5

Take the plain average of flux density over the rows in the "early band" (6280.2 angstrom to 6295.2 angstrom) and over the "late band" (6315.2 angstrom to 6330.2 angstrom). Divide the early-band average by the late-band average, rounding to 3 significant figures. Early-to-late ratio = 1.05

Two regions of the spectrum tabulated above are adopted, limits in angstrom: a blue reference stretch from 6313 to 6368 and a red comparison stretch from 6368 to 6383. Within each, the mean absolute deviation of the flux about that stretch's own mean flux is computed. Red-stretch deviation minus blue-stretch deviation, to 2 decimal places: -0.33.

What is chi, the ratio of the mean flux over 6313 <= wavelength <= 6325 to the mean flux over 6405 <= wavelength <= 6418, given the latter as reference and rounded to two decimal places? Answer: 0.93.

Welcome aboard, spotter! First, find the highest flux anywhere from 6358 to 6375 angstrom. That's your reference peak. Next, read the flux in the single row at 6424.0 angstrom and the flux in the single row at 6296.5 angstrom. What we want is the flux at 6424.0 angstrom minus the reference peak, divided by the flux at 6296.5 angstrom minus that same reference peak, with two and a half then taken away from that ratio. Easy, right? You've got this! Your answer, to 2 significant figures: -2.9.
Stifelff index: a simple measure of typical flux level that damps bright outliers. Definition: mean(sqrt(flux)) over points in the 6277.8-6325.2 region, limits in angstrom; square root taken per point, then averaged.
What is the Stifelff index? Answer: 5.149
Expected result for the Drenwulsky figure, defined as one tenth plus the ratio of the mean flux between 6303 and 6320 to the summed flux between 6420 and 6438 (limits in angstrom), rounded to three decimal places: 0.242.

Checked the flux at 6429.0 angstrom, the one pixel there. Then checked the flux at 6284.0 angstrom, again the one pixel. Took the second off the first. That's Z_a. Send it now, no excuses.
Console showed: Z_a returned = 1.0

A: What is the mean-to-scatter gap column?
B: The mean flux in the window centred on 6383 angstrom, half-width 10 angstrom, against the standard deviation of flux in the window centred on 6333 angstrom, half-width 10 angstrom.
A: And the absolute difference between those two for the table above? 26.7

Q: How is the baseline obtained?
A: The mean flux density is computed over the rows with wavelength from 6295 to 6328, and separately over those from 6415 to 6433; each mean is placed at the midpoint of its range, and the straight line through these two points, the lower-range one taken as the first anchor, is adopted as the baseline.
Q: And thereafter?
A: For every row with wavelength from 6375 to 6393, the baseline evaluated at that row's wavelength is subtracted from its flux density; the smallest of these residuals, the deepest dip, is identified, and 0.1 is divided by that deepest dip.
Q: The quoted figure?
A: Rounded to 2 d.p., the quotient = -0.10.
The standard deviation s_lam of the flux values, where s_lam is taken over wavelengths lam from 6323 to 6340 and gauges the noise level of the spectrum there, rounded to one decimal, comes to 0.4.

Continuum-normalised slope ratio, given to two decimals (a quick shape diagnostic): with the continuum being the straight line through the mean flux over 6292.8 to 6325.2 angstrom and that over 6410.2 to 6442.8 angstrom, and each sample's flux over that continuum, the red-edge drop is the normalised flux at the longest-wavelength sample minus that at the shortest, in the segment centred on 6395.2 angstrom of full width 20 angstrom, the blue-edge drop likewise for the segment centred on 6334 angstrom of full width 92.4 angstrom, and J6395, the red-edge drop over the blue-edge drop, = -0.65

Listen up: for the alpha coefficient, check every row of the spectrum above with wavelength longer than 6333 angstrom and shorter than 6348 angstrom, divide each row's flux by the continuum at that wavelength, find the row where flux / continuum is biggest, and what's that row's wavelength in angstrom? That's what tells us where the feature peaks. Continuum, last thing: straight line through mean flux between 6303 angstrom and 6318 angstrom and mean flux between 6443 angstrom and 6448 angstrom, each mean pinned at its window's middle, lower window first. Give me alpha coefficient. 6346.5 angstrom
